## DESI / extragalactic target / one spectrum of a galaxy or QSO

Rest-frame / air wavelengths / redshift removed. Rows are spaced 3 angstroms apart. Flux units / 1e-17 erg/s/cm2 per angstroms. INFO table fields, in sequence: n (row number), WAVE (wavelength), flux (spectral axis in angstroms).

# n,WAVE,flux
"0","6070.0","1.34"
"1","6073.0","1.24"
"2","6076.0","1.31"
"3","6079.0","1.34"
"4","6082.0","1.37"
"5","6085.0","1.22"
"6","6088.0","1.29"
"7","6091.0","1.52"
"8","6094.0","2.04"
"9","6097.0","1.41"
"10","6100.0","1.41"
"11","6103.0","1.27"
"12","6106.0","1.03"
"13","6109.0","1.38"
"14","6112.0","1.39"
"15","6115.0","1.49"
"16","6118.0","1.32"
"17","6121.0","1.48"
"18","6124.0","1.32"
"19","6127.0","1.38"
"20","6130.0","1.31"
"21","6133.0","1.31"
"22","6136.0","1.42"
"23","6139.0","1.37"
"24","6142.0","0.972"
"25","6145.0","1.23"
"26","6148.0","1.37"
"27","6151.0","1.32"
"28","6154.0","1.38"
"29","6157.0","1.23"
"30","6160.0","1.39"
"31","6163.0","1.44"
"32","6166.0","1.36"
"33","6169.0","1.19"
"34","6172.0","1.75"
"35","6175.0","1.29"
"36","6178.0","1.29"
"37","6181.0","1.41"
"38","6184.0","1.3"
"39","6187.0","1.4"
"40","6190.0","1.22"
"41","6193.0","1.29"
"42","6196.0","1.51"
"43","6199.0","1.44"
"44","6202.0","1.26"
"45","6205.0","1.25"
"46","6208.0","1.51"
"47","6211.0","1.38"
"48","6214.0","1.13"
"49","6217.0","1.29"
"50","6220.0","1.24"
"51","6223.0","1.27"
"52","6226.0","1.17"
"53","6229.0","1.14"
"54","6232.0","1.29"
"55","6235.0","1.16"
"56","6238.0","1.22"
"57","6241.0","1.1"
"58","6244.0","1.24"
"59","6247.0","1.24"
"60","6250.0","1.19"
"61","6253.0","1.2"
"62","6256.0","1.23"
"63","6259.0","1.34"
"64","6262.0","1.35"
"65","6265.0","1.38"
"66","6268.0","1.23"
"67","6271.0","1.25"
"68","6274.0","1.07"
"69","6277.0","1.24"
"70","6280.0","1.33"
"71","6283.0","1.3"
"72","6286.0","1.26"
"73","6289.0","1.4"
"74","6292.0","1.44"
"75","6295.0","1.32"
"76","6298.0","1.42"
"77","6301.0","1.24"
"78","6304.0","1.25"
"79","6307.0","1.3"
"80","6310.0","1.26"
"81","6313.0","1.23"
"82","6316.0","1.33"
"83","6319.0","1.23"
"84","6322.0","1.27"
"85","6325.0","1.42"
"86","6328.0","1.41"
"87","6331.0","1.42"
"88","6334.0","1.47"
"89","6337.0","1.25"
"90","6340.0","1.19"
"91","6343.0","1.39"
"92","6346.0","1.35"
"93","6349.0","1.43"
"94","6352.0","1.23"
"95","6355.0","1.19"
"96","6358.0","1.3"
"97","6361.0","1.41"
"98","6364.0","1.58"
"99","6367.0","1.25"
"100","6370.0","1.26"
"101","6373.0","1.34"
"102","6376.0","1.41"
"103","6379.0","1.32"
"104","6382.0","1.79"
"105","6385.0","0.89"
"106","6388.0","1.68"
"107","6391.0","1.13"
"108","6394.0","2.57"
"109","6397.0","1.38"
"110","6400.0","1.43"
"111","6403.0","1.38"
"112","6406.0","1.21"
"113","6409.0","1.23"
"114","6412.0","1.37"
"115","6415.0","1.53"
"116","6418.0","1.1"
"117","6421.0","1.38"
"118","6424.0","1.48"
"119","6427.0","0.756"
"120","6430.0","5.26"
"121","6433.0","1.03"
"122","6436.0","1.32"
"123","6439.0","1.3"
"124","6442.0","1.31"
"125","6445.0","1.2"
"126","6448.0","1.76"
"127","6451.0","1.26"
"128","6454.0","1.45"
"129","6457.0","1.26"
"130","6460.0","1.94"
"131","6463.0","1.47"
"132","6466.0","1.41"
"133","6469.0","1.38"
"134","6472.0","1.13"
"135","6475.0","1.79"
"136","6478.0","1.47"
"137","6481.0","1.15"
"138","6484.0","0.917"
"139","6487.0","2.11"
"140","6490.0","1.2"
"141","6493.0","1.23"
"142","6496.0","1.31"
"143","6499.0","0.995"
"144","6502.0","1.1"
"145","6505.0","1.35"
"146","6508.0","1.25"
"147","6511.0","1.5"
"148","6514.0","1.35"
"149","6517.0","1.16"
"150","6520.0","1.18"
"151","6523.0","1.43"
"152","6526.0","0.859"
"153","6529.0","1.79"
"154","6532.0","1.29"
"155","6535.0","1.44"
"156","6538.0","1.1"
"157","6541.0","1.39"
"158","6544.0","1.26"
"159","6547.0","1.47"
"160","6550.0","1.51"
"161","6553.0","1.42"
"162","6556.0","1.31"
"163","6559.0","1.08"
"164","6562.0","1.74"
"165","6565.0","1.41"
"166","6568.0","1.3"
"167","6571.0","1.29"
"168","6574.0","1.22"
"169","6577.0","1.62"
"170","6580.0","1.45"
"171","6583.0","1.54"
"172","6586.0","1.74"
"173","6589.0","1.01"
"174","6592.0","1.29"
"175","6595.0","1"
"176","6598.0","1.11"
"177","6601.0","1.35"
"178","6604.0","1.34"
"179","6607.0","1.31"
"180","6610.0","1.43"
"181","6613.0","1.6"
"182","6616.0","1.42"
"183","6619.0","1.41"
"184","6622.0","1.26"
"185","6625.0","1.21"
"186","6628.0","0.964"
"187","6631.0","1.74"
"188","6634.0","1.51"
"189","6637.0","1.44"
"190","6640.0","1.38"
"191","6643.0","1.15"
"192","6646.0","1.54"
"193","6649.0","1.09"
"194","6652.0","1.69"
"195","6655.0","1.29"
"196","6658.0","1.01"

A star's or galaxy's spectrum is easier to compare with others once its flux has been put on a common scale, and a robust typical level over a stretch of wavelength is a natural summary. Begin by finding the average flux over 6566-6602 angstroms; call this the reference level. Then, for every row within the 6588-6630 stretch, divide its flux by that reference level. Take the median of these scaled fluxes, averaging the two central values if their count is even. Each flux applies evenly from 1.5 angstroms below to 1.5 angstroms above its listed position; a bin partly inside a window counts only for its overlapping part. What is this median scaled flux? 0.98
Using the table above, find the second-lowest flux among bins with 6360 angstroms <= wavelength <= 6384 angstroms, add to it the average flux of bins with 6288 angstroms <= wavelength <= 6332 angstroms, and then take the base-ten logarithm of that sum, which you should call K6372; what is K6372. 0.41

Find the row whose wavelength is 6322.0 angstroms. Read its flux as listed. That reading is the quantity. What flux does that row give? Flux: 1.27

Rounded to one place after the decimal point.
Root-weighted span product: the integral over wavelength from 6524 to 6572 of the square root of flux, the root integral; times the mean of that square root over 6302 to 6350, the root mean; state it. 64.0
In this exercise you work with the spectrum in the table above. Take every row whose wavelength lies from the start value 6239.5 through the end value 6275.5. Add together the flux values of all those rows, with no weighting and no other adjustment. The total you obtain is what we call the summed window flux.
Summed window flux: 14.8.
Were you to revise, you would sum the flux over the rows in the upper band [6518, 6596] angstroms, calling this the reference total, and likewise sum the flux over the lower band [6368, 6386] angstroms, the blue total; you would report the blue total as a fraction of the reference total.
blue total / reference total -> 0.23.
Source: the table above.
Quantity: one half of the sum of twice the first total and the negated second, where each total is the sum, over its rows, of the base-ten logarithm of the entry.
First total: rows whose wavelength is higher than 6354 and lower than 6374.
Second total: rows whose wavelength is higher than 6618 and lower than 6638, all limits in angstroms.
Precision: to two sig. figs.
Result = 0.41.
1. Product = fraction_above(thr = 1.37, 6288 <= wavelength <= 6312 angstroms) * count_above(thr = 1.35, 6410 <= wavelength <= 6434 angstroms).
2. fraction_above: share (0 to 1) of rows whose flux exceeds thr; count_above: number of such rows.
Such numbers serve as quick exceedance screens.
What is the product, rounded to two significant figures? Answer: 1.9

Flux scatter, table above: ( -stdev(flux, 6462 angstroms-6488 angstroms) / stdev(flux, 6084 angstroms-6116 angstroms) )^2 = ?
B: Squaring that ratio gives 2.0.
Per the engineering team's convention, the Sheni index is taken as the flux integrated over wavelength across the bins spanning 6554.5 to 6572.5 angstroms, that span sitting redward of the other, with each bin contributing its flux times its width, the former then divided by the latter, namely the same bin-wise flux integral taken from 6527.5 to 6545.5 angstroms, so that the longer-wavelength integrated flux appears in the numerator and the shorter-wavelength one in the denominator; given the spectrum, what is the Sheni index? 0.98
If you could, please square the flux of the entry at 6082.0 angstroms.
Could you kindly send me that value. 1.9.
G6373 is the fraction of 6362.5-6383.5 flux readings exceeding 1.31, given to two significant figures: 0.71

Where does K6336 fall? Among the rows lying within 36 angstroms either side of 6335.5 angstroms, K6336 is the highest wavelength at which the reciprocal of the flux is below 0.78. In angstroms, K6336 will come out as 6364.0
